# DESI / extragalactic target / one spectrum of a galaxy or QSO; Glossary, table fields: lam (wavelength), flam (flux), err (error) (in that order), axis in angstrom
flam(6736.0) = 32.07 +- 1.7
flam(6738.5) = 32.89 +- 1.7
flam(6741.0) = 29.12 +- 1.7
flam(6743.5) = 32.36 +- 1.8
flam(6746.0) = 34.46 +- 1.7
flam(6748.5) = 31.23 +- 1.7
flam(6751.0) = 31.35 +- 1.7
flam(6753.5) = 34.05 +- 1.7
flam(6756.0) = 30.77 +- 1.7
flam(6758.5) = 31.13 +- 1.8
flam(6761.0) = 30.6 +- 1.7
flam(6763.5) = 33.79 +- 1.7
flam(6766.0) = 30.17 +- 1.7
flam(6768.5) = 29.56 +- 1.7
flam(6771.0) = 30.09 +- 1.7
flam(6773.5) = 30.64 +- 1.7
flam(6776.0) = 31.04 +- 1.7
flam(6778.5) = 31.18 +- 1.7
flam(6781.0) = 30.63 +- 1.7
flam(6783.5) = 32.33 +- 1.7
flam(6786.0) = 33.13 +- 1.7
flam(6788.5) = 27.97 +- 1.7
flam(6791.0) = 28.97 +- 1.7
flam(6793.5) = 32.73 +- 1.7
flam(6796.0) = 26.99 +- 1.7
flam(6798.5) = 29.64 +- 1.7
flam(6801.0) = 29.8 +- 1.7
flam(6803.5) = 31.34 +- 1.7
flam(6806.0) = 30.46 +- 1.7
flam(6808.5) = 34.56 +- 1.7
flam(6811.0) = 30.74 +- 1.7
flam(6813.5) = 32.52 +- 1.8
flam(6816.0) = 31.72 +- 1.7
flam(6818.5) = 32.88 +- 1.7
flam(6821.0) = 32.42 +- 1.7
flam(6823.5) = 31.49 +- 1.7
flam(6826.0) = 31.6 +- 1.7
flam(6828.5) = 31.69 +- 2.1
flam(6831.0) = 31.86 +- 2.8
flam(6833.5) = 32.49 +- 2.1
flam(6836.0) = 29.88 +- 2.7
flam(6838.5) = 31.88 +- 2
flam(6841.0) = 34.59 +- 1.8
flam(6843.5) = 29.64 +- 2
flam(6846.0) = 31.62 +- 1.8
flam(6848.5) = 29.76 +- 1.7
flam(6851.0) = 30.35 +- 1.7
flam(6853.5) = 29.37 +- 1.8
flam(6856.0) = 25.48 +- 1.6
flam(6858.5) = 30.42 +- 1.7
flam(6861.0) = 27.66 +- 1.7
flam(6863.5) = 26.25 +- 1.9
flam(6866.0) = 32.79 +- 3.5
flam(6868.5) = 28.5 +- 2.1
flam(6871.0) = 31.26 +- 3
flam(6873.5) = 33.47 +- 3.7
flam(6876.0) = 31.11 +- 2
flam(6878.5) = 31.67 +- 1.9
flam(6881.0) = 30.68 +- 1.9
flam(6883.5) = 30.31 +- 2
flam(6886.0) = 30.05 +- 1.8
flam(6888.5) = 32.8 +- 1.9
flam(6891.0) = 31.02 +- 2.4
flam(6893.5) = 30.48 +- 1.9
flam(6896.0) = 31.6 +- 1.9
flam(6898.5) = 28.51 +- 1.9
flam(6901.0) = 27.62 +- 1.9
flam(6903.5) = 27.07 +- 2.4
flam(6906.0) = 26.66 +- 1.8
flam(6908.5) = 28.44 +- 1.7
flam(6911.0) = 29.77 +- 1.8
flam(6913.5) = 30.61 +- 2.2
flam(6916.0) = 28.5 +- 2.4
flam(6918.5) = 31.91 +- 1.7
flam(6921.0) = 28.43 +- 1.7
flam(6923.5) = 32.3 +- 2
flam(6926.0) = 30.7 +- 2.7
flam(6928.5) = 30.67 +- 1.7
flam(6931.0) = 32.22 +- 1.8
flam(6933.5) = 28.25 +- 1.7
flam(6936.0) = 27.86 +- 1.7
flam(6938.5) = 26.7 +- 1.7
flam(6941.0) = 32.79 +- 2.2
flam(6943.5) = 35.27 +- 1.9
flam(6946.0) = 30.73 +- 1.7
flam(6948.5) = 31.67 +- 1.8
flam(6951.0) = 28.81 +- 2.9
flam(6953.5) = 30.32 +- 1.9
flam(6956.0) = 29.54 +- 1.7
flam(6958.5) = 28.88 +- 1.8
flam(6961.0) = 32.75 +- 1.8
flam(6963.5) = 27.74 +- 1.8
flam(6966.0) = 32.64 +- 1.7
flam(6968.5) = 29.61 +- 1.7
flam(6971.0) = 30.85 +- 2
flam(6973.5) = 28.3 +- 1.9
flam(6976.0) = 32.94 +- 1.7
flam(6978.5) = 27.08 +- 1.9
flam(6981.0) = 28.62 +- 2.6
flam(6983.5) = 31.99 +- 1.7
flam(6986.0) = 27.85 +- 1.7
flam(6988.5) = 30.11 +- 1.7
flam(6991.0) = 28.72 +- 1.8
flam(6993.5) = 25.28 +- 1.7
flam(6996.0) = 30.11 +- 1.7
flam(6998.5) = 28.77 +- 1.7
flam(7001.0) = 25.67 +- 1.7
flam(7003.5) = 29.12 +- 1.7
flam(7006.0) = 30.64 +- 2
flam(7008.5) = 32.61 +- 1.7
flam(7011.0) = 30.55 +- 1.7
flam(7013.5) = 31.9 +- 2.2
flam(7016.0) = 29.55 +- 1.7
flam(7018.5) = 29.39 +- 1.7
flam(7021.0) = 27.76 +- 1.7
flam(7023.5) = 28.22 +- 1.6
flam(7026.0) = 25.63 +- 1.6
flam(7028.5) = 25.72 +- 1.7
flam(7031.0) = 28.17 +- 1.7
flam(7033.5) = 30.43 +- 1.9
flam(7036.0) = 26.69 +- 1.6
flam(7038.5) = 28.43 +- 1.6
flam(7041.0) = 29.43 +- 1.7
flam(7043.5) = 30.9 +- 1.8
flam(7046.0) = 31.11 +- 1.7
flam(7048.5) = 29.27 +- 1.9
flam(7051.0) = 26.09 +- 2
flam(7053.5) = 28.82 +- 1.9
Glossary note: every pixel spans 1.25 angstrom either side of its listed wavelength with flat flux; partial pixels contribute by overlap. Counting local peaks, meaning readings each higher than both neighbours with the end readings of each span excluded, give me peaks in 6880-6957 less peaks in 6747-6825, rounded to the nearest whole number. -1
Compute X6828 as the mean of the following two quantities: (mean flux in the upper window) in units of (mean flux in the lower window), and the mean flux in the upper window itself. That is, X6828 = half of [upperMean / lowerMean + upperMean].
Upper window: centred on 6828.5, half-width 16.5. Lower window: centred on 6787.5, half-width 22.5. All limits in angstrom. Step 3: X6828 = 16.5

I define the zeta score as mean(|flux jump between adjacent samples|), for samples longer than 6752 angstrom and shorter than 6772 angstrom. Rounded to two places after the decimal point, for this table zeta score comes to 1.73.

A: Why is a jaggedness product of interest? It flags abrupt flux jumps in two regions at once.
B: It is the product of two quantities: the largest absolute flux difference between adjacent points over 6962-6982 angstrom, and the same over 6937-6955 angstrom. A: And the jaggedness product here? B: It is 35.7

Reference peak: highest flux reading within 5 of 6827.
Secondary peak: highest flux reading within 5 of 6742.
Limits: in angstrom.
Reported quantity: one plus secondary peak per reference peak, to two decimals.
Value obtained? 2.08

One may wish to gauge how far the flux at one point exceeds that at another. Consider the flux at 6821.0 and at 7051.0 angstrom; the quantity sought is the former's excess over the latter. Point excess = 6.3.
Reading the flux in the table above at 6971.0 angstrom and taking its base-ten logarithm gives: 1.49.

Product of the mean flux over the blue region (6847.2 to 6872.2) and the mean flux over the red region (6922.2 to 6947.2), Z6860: 897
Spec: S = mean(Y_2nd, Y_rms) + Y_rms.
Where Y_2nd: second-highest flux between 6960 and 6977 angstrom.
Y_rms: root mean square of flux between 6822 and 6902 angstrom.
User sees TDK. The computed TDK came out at 62.3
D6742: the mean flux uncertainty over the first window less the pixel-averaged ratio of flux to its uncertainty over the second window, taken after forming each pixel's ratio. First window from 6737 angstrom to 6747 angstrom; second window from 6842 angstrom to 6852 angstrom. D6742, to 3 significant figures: -15.2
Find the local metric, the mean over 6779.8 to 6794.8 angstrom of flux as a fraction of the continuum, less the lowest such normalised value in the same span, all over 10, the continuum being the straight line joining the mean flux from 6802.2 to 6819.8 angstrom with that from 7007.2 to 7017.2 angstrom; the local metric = 0.0093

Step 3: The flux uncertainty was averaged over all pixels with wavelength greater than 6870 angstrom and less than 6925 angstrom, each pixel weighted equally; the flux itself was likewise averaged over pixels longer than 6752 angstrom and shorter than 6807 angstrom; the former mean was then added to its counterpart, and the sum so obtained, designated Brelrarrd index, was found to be 32.9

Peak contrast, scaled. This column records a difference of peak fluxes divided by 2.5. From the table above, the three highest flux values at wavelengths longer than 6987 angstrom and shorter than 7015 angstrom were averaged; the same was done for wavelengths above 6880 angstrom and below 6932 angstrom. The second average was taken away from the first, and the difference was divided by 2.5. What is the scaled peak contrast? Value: -0.3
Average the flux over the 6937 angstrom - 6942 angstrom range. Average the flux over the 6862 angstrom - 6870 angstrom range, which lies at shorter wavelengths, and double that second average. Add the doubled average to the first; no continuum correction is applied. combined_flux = 88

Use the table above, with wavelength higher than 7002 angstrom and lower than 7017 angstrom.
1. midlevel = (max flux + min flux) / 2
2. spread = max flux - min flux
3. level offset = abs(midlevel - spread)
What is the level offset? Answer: 27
